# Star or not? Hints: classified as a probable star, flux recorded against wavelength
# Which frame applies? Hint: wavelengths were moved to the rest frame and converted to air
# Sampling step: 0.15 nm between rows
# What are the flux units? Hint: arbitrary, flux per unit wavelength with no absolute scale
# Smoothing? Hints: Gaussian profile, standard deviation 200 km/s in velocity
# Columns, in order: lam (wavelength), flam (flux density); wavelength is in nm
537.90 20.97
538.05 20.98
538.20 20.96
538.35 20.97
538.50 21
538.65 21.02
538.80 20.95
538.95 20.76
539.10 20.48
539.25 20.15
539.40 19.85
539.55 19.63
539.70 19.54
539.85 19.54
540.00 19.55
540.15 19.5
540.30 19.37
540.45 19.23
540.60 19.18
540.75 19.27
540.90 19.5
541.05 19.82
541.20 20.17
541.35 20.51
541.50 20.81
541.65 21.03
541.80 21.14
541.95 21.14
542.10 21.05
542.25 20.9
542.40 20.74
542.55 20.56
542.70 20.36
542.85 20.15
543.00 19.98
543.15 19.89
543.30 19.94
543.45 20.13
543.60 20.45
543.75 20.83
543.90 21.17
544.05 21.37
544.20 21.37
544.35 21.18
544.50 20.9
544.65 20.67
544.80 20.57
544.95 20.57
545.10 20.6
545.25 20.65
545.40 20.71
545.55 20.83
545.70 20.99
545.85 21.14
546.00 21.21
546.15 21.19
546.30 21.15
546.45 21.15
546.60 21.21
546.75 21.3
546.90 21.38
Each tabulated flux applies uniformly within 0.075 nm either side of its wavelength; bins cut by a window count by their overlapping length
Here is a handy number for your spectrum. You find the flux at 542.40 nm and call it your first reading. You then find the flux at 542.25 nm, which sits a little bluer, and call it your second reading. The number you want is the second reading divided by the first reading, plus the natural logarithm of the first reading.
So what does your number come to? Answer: 4.04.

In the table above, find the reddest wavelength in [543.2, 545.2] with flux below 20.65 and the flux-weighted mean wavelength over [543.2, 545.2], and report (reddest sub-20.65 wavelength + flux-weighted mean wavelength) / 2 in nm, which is 544.65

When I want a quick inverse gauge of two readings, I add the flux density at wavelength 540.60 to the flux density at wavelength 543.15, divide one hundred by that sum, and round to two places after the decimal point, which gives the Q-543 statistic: 2.56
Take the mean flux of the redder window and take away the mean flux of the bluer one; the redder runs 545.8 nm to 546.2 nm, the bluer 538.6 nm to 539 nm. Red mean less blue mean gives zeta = 0.27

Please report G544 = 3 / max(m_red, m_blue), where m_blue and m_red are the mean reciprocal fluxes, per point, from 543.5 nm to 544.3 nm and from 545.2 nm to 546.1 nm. 62.8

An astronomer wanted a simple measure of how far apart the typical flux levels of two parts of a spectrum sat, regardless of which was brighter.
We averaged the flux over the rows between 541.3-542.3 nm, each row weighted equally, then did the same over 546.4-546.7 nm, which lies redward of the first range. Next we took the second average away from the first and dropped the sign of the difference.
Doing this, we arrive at 0.24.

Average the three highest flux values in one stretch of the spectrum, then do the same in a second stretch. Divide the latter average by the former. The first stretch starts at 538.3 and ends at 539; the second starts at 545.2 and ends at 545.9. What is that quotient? 1.00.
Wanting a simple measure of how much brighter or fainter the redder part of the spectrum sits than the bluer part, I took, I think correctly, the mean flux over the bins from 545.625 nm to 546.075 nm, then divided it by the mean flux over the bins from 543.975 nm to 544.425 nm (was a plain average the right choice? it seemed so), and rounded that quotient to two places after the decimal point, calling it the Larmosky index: 0.99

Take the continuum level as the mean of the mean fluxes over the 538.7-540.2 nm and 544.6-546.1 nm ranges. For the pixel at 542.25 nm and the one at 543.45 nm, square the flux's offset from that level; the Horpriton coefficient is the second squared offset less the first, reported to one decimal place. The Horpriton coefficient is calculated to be -0.2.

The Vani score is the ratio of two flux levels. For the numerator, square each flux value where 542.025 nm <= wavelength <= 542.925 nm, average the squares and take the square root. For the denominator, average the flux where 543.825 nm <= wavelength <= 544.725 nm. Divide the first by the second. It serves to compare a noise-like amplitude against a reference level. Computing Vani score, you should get 0.98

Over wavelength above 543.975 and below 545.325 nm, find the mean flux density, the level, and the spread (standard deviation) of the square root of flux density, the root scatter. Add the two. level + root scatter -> 20.9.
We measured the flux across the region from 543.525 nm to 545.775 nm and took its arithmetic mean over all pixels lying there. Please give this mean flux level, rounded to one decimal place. 20.9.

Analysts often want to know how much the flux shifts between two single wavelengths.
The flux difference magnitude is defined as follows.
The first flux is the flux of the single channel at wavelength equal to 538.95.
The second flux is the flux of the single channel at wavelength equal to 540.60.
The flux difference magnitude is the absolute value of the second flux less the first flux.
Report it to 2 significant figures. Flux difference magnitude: 1.6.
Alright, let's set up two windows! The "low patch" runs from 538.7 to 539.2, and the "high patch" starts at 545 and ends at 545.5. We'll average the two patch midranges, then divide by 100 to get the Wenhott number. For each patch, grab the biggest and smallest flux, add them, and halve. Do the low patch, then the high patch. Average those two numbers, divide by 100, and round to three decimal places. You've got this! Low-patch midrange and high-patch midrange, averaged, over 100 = 0.207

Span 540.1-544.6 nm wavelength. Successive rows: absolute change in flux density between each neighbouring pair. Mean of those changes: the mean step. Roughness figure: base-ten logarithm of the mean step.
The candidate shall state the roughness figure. -0.72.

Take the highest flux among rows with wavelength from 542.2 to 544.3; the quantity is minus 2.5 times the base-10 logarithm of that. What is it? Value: -3.32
